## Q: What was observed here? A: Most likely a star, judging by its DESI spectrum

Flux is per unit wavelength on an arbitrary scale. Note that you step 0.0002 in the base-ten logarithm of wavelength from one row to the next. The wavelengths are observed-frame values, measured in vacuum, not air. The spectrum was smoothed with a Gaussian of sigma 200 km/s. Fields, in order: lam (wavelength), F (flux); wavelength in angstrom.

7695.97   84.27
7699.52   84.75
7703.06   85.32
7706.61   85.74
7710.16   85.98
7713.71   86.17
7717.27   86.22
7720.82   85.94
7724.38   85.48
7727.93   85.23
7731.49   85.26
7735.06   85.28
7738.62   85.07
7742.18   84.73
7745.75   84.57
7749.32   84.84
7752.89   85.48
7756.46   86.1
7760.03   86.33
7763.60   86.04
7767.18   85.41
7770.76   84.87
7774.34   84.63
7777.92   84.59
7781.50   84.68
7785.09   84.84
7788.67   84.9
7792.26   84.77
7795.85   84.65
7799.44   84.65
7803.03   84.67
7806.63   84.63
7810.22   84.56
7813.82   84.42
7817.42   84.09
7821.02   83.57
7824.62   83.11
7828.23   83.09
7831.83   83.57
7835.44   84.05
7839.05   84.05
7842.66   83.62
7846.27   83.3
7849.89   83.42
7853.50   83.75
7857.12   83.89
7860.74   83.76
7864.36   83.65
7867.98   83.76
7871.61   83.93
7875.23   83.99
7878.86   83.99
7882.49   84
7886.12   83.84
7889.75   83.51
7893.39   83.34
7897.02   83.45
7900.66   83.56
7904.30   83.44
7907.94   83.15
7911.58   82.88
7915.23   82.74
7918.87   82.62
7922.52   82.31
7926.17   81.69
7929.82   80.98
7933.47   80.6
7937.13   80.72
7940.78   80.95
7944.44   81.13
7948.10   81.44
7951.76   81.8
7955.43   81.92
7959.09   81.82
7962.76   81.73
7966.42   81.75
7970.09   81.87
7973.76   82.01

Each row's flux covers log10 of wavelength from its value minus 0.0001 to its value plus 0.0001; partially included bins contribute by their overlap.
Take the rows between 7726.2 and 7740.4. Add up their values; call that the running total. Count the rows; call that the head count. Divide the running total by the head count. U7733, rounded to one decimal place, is 85.2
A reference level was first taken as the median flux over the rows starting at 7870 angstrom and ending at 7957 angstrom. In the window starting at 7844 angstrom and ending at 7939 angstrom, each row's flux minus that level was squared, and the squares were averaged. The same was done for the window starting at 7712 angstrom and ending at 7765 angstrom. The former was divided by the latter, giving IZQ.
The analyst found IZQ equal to 0.14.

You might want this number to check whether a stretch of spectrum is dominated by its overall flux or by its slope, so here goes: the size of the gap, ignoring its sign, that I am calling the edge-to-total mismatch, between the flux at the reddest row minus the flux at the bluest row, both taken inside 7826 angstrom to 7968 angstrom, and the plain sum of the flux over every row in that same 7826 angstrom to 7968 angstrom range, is 3233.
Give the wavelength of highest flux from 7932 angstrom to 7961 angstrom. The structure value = 7955.43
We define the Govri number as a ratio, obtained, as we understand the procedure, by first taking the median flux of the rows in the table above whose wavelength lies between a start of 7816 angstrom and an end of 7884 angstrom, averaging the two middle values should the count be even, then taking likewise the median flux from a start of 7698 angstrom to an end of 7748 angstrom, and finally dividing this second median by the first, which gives 1.02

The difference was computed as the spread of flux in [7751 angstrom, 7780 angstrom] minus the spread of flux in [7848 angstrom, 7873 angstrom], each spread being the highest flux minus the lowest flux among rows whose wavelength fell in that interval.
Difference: 1.2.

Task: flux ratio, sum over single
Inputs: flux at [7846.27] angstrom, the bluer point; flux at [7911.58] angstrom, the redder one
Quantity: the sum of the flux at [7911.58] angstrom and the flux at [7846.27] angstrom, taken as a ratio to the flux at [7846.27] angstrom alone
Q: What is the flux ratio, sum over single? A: 1.995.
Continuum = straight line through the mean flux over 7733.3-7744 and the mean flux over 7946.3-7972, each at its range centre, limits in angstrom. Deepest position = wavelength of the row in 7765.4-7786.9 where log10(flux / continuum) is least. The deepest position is 7774.34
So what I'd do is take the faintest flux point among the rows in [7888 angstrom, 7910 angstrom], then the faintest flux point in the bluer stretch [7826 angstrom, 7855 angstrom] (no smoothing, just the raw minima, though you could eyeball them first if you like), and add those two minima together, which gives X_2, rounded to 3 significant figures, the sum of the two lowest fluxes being 166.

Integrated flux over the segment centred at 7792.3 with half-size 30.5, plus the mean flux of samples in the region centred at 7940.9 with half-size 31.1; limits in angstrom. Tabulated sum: 5249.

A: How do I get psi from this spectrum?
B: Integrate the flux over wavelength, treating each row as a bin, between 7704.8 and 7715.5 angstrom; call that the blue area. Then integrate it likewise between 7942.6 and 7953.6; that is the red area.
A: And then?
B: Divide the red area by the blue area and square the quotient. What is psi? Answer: 0.95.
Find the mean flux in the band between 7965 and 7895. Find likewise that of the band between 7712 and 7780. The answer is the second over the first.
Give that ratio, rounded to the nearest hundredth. 1.04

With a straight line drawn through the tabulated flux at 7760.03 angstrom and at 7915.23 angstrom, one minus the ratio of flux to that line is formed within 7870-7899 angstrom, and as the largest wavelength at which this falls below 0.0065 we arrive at 7897.02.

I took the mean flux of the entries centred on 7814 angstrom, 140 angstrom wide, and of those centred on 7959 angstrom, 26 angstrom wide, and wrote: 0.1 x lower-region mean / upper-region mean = 0.103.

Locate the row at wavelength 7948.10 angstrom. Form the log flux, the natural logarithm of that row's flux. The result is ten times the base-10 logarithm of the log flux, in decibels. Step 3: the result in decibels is 6.43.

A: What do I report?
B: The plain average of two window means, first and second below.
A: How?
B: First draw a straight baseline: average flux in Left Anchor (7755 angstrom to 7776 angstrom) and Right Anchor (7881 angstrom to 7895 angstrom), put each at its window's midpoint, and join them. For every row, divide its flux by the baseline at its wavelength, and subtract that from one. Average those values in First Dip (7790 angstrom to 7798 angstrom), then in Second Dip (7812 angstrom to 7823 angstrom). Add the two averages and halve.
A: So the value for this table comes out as 0.0067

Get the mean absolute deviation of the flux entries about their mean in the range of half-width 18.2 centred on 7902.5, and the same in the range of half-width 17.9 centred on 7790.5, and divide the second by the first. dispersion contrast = 0.3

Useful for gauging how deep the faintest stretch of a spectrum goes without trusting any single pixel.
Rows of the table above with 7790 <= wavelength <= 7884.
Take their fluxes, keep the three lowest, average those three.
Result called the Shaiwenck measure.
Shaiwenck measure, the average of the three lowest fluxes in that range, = 83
